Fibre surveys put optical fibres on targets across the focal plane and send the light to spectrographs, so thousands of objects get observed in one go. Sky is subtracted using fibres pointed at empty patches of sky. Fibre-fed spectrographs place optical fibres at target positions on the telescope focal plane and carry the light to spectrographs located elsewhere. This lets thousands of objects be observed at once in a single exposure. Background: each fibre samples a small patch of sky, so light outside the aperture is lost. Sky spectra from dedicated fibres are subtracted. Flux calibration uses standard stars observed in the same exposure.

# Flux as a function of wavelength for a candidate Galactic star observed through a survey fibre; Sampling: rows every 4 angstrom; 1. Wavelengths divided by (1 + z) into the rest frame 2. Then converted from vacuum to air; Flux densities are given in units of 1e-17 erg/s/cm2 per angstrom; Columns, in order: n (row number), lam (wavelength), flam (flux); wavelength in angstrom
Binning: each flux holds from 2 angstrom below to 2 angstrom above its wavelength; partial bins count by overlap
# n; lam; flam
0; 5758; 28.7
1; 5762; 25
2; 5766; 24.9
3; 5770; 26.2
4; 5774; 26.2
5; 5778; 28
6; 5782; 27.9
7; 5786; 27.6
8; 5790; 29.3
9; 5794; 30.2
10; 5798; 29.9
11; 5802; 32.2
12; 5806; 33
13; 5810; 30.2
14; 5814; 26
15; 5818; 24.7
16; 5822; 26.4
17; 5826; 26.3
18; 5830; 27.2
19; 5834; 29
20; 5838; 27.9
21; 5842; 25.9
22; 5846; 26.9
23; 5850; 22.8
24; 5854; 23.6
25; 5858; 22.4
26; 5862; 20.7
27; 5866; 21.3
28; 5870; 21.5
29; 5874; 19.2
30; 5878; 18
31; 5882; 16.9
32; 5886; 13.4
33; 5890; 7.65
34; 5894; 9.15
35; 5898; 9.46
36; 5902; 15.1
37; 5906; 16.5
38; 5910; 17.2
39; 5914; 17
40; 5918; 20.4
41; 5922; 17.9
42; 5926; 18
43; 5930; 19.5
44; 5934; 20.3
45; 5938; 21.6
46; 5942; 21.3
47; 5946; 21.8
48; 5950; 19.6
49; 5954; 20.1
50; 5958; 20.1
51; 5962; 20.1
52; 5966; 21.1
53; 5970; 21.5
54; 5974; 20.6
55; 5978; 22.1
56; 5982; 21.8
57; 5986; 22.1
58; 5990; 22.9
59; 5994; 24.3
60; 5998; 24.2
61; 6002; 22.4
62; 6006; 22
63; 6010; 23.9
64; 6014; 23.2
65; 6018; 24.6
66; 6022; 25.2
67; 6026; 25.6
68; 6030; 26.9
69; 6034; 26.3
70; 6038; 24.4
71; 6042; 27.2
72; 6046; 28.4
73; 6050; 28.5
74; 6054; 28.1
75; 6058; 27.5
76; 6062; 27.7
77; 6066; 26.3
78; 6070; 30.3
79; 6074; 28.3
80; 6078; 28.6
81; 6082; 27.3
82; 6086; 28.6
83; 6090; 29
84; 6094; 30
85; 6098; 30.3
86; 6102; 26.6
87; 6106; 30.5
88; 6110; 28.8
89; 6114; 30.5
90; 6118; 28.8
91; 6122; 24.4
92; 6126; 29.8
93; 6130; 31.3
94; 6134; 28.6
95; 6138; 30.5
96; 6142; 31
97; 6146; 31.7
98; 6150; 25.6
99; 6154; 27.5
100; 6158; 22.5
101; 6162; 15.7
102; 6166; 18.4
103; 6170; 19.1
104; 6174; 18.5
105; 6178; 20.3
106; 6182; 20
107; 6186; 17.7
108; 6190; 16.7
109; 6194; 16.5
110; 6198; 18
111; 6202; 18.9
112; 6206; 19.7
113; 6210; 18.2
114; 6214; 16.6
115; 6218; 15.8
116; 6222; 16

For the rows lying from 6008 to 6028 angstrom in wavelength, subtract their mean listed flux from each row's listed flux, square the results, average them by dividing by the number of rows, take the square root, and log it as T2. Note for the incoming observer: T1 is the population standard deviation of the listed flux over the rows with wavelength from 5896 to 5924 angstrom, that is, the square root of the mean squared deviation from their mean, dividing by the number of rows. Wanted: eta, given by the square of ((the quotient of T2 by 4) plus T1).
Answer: 11.2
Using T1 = 3.14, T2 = 0.9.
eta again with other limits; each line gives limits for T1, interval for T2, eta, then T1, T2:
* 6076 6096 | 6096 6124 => 2.0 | 0.87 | 2.1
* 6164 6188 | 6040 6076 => 1.4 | 0.91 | 1.0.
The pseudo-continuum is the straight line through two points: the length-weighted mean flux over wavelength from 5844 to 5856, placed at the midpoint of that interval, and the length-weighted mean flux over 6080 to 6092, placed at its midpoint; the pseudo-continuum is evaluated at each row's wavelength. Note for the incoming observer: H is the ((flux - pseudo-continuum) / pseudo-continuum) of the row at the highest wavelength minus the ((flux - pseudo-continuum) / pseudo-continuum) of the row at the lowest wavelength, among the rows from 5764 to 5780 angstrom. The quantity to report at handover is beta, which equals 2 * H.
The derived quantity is 0.2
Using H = 0.12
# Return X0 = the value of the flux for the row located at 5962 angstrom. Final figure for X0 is 20.1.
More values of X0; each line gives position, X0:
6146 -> 31.7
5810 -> 30.2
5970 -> 21.5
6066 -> 26.3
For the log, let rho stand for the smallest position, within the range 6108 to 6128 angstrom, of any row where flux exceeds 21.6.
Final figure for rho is 6110 angstrom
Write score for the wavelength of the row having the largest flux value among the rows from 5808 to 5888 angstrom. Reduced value 5810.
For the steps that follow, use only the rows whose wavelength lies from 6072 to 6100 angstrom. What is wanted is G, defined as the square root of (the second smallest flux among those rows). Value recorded 5.3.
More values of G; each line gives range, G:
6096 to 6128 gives 5.2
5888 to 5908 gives 3.0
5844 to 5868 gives 4.6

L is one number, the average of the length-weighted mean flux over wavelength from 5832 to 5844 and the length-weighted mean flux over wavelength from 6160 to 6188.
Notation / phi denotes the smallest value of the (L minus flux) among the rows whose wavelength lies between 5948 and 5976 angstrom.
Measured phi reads 2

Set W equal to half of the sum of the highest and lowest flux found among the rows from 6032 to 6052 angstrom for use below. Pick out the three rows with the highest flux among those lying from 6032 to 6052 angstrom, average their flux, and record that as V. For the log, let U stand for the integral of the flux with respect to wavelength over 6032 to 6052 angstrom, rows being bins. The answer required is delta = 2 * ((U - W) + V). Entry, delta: 1082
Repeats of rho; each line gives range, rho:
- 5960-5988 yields 5978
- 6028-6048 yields 6030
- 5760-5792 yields 5762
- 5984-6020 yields 5986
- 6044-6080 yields 6046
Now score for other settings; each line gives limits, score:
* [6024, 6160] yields 6146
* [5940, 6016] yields 5994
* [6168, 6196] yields 6178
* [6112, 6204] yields 6146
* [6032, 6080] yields 6070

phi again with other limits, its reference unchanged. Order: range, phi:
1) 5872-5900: 4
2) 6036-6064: -5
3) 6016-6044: -4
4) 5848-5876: -1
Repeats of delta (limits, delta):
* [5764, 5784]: 1067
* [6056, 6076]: 1122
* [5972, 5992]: 877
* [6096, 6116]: 1177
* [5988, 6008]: 928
